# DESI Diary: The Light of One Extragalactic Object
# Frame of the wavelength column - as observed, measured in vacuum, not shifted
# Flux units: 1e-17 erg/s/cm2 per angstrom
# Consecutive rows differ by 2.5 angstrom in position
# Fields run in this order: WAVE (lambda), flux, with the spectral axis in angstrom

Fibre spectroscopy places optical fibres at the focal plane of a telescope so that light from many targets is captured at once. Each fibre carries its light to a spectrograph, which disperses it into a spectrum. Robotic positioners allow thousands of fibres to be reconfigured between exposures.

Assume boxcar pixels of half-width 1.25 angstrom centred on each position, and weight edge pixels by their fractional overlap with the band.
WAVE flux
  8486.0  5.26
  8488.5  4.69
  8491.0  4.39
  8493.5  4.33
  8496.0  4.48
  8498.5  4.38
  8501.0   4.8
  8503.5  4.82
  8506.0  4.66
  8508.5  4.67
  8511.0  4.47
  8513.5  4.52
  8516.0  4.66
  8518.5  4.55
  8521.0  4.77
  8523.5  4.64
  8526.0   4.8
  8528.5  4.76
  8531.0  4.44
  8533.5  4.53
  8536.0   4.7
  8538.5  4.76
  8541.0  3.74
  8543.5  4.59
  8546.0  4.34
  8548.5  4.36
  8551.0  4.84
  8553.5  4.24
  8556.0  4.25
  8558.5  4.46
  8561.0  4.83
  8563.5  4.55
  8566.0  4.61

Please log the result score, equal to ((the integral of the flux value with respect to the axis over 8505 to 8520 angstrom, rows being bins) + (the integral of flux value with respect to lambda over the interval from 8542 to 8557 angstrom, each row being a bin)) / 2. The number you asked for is 67.6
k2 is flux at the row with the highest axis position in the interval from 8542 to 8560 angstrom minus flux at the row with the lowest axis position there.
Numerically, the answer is -0.13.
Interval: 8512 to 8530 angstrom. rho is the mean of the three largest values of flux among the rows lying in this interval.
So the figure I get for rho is 4.78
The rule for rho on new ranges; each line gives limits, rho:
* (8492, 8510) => 4.76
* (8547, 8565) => 4.74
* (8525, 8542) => 4.77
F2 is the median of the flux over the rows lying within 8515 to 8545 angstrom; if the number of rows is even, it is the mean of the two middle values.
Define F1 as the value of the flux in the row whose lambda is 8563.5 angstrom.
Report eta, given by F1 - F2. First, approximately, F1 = 4.55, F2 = 4.65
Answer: -0.10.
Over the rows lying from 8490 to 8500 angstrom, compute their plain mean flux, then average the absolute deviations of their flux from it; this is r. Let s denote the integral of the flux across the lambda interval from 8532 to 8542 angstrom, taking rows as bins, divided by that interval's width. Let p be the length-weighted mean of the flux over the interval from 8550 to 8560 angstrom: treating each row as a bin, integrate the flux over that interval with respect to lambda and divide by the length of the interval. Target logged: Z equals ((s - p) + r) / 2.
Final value 0.02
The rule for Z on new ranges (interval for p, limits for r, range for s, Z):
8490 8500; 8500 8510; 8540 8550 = -0.02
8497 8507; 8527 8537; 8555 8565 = 0.00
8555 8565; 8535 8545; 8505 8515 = 0.20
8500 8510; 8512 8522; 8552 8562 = -0.10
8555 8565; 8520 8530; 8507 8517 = 0.05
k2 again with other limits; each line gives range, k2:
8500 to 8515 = -0.28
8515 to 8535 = -0.13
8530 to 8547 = -0.10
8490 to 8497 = 0.09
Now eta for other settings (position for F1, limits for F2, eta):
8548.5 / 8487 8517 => -0.23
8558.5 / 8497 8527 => -0.20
